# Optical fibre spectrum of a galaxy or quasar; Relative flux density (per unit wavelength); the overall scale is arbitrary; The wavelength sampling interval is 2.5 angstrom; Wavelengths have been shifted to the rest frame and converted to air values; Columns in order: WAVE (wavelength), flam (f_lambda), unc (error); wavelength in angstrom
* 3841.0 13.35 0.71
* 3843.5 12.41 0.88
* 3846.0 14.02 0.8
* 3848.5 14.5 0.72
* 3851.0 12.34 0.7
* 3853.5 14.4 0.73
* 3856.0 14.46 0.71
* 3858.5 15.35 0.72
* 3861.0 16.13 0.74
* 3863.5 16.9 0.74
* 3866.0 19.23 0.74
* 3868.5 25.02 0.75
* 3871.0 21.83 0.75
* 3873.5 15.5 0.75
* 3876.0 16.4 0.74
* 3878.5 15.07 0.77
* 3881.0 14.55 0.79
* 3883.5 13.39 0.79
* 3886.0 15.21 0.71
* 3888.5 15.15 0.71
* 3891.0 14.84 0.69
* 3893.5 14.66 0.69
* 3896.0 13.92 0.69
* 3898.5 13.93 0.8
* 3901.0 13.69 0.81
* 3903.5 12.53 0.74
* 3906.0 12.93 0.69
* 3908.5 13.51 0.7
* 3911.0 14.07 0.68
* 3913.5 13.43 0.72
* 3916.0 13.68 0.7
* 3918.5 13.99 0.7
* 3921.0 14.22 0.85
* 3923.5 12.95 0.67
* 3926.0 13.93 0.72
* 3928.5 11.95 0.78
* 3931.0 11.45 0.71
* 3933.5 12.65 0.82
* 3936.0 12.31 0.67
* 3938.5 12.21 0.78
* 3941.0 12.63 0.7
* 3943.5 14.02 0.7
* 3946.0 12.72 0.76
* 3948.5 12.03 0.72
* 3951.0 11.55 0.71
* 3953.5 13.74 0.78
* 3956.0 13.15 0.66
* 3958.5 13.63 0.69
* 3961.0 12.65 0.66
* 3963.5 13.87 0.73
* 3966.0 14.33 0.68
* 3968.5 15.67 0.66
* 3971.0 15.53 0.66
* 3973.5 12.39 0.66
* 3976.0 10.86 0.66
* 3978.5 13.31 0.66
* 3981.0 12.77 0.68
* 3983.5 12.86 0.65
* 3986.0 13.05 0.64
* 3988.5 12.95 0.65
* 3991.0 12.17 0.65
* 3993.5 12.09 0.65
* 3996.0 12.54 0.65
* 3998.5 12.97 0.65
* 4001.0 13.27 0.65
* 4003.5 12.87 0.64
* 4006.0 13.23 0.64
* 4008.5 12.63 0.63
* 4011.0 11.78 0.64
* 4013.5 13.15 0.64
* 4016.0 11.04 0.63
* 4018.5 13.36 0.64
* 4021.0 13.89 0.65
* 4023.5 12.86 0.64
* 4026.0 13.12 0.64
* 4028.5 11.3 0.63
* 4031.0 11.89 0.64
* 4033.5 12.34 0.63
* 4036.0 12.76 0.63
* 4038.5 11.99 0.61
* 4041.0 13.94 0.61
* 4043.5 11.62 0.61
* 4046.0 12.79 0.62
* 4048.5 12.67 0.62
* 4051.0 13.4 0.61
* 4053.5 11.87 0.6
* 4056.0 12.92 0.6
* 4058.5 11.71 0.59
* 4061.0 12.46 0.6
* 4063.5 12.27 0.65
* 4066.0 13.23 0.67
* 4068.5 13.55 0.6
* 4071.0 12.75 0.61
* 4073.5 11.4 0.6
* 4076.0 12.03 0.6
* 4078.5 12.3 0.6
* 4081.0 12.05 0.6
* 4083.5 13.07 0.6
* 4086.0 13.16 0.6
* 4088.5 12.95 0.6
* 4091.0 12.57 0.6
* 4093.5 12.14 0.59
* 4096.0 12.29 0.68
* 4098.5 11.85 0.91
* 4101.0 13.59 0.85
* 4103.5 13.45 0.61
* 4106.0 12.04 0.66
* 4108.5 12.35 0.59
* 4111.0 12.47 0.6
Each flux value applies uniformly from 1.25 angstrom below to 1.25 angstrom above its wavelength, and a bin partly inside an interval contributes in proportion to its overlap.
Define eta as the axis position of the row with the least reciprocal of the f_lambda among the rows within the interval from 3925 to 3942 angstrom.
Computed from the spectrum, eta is 3926.0 angstrom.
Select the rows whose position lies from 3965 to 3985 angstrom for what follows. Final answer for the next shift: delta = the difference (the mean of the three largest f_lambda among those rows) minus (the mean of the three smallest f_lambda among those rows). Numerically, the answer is 3.17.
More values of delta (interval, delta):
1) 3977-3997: 0.84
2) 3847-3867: 3.69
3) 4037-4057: 1.59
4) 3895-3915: 1.01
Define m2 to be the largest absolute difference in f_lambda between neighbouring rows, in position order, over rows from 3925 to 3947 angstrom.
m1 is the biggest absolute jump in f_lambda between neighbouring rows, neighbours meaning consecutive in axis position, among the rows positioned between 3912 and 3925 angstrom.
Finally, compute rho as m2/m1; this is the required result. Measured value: 1.56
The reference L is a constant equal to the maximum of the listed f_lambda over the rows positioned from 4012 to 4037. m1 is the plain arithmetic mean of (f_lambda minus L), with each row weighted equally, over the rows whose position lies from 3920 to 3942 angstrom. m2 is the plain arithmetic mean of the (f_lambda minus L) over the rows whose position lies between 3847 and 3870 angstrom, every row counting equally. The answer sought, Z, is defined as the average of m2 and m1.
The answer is 0.70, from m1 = -1.2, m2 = 2.6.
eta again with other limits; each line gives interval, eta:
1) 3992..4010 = 4001.0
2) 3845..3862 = 3861.0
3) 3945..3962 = 3953.5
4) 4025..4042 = 4041.0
